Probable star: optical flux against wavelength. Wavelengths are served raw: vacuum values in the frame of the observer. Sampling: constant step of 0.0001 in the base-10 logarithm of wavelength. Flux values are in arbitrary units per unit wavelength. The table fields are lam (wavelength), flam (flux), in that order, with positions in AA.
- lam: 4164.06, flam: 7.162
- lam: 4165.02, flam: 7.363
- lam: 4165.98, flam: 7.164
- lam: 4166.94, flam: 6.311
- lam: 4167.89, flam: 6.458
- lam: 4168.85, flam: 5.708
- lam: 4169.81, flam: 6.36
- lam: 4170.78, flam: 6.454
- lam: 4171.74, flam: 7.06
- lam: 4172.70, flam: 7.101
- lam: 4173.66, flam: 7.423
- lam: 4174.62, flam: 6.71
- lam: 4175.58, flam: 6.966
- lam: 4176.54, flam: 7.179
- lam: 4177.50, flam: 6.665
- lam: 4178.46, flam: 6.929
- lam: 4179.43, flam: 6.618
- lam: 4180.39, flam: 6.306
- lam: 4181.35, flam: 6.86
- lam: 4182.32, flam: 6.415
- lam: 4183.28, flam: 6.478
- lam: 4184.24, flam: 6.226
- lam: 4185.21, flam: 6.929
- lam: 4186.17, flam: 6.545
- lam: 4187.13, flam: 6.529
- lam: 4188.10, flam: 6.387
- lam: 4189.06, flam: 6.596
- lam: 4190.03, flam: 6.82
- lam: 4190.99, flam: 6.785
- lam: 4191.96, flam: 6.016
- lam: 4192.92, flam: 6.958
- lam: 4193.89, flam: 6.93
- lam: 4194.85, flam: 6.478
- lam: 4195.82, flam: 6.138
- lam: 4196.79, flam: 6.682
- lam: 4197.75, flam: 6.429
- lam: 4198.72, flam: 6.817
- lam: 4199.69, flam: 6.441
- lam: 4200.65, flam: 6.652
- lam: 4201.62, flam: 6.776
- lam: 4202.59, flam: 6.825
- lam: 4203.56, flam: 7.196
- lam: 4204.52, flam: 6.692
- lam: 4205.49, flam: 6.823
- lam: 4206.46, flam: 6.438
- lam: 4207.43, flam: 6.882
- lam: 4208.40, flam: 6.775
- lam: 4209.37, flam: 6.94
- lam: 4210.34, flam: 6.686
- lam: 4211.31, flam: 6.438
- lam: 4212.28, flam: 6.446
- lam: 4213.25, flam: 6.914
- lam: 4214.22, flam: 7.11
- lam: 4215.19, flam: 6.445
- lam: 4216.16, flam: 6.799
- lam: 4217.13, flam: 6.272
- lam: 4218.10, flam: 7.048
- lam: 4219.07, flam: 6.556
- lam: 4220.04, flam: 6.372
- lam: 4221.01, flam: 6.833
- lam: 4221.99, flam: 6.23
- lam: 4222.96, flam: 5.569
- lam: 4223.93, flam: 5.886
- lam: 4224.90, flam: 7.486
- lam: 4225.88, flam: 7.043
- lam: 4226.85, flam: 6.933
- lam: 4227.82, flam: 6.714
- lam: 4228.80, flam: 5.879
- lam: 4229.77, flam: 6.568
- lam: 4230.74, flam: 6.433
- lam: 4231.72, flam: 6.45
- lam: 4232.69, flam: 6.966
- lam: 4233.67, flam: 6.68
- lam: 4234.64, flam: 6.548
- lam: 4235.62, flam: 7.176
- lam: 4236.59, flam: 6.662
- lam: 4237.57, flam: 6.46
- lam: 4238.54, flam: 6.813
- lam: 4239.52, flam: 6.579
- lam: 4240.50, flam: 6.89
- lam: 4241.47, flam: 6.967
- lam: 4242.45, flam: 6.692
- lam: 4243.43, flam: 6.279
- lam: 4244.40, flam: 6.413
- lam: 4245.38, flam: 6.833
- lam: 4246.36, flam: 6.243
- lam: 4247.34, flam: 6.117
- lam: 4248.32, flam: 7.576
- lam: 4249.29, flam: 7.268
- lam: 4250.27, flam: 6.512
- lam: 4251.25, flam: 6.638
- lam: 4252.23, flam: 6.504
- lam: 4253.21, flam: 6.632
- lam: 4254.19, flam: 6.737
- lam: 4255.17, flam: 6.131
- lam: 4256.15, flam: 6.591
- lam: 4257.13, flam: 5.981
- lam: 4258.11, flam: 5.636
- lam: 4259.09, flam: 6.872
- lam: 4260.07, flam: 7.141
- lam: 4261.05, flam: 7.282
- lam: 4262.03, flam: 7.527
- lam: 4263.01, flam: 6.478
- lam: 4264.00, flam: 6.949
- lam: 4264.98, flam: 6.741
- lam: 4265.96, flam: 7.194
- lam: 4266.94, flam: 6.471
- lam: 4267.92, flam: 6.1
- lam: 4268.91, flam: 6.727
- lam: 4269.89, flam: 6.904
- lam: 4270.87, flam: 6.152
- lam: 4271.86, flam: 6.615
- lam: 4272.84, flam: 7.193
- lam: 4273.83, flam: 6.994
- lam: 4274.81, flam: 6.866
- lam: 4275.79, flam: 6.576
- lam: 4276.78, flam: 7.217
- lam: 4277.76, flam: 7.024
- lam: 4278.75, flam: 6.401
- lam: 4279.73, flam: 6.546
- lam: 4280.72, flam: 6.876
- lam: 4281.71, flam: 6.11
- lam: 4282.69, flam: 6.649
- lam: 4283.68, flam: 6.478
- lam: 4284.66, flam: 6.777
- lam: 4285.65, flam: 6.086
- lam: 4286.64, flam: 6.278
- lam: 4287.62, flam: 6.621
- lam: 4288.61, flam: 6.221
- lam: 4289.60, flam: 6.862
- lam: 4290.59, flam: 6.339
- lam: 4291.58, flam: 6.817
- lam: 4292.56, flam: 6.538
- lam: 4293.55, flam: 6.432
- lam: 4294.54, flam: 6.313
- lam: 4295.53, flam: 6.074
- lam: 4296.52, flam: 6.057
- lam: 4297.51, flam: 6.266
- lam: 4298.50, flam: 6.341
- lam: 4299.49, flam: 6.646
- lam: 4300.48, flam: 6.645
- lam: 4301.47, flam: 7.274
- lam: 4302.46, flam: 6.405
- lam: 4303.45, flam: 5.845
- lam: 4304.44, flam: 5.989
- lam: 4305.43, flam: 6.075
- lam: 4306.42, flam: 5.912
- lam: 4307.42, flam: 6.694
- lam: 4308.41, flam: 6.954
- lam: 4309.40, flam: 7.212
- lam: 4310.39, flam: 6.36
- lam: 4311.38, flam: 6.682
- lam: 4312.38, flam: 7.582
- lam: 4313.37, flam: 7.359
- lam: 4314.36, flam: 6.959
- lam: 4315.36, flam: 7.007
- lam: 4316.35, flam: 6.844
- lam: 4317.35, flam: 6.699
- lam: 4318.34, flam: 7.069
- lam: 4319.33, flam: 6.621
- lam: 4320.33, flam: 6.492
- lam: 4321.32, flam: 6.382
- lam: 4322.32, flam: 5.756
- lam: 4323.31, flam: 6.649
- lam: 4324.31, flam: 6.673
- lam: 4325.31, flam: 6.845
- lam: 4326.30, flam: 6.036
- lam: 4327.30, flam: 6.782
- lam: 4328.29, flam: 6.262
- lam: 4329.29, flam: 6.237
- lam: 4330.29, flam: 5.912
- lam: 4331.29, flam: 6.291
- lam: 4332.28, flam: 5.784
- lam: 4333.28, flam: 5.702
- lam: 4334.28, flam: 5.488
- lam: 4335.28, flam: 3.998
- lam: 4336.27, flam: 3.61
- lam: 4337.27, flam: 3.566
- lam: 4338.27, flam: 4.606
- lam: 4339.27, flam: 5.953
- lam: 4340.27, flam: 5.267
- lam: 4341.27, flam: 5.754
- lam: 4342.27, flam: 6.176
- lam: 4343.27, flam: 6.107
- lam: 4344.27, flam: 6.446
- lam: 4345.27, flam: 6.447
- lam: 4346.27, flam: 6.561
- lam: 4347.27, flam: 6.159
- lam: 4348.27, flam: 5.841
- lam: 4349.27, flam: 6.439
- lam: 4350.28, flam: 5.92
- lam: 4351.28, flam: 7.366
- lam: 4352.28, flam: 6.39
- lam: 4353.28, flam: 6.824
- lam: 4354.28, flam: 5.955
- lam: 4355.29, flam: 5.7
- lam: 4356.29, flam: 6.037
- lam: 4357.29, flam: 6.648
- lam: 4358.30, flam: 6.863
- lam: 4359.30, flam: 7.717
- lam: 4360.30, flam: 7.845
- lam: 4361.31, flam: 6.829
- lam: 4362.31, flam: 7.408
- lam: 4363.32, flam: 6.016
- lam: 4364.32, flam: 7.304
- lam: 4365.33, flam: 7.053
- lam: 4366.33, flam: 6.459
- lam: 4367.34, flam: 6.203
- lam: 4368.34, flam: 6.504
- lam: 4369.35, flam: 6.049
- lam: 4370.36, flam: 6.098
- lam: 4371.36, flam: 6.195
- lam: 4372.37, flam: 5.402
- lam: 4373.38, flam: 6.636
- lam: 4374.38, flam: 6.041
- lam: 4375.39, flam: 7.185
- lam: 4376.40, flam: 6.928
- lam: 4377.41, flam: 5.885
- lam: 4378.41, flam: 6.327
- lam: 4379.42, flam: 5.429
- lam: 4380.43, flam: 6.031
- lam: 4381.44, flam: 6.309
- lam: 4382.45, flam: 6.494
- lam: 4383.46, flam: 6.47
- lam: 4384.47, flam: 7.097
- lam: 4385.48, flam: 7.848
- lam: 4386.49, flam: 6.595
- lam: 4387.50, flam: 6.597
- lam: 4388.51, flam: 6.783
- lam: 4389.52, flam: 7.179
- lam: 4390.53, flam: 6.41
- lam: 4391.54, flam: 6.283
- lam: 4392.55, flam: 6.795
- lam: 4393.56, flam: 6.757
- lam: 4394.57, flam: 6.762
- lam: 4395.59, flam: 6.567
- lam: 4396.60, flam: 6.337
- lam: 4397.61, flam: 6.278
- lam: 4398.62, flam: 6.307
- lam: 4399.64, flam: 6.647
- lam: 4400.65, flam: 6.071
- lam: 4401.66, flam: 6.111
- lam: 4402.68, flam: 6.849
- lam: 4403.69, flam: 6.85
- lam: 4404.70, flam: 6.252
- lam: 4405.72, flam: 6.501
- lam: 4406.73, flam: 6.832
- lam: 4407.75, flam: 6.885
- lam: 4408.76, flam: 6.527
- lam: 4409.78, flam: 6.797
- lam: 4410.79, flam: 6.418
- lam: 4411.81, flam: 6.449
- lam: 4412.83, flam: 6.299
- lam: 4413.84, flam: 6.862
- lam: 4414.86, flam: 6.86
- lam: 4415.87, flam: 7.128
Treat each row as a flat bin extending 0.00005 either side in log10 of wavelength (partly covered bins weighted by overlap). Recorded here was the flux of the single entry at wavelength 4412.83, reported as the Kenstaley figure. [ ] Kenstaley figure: 6.299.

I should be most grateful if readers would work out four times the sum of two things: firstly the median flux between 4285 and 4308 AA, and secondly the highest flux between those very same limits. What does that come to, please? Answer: 54.5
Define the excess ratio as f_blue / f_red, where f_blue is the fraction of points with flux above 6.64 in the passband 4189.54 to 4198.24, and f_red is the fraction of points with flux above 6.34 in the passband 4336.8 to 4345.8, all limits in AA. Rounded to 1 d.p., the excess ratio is 2.5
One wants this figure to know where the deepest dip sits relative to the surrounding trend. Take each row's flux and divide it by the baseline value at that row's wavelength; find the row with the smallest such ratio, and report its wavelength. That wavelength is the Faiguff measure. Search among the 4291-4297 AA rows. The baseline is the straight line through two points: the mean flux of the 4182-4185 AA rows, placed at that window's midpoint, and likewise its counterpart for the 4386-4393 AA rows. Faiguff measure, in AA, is 4296.52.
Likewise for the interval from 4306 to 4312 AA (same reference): 4306.42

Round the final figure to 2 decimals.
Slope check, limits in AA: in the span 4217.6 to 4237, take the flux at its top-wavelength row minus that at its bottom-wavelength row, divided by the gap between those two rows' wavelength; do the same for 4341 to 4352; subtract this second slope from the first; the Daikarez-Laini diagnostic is -0.18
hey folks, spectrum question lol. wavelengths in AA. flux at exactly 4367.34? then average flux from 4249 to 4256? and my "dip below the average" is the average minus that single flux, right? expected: 0.4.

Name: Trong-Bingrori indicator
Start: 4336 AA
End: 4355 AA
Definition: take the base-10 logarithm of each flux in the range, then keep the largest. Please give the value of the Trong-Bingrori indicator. 0.867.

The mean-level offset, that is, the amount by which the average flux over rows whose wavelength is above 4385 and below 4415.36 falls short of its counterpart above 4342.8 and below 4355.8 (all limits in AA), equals -0.30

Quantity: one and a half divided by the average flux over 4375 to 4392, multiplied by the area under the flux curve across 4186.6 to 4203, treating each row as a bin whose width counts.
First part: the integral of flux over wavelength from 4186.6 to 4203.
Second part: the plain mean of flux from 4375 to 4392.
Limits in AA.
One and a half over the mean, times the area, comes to 24.7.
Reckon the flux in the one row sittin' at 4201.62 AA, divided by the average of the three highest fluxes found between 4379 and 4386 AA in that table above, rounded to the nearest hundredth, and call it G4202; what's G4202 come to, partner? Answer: 0.95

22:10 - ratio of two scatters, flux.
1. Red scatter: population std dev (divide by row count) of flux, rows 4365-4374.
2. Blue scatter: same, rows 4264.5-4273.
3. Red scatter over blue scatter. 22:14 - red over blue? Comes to 1.2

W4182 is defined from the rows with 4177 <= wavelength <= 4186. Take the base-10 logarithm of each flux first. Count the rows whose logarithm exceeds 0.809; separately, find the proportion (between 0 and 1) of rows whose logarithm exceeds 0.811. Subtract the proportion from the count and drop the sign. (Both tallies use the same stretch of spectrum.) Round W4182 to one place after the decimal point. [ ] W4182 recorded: 5.3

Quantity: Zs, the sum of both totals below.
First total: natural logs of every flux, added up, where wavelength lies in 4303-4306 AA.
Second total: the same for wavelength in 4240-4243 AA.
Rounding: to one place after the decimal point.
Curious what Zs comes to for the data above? 11.1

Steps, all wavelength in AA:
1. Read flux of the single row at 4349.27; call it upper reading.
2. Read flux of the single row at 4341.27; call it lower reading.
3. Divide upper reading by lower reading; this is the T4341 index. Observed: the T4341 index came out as 1.12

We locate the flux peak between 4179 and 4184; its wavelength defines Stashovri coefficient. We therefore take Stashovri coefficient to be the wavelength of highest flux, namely 4181.35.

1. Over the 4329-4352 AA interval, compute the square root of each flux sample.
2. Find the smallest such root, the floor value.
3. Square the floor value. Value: 3.57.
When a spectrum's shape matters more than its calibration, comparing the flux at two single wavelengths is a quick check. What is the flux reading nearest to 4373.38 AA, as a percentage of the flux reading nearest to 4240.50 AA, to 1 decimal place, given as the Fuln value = 96.3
